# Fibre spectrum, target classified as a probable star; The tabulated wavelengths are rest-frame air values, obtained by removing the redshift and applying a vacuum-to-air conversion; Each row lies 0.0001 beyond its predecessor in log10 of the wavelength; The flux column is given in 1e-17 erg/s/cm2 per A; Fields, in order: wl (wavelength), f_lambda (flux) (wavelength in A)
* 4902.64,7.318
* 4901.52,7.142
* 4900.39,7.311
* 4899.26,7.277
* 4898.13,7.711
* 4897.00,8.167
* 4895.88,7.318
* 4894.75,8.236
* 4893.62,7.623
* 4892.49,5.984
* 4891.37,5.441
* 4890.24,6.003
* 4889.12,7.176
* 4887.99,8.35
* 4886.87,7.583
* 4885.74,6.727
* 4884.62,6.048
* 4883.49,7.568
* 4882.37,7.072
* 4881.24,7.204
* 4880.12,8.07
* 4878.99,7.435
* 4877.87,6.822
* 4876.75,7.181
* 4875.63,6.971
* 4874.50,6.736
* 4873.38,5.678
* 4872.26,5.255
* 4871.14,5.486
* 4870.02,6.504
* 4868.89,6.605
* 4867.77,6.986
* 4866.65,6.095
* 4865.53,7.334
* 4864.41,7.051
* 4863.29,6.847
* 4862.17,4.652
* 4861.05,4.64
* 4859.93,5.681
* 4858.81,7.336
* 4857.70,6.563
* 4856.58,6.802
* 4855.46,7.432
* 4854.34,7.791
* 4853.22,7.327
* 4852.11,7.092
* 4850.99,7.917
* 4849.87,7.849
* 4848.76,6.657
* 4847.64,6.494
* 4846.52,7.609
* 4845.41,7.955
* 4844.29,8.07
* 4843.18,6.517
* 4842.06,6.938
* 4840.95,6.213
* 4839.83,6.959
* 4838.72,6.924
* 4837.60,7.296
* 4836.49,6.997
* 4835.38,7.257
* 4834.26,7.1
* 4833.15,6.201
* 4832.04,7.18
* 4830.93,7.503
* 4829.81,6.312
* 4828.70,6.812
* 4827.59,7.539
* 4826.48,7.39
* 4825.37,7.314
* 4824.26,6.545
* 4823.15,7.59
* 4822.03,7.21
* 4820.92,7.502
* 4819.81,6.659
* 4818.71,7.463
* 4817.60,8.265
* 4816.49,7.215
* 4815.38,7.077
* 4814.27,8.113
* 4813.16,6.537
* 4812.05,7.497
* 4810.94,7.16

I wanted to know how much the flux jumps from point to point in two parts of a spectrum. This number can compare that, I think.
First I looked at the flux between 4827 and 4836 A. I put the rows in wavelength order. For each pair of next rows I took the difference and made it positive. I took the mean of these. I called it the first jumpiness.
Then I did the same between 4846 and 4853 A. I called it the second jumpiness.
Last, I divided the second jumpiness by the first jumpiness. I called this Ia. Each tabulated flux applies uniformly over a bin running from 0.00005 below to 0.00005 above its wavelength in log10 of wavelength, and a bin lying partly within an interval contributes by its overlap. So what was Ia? 0.99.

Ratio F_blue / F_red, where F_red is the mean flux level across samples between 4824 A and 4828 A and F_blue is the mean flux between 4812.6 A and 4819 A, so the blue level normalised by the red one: 1.03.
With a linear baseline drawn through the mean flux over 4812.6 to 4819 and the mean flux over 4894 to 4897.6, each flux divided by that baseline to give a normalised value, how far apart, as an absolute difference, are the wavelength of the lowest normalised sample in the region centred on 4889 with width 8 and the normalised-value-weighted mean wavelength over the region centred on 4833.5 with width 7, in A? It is 57.7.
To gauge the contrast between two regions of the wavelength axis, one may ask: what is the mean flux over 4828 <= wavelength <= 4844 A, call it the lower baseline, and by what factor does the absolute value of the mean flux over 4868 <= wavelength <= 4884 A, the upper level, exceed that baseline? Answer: 0.98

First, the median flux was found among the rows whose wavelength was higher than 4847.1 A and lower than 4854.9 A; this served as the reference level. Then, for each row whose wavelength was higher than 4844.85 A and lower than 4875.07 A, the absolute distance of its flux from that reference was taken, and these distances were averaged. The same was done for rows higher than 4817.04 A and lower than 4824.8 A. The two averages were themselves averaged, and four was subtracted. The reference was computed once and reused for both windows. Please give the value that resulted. -3.36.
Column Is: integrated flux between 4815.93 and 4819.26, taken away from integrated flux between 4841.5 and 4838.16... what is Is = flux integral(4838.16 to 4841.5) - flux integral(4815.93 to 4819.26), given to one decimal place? -3.1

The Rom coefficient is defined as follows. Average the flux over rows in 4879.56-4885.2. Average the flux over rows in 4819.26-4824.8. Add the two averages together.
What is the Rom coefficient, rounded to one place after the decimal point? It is 14.3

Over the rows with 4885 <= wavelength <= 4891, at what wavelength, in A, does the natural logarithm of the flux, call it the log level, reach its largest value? 4887.99 A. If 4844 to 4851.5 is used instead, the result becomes 4844.29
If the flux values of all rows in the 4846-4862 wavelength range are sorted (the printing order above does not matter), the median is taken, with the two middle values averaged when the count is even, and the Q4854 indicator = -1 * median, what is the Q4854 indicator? -7.2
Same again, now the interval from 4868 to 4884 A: -6.9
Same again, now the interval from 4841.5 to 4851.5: -7.6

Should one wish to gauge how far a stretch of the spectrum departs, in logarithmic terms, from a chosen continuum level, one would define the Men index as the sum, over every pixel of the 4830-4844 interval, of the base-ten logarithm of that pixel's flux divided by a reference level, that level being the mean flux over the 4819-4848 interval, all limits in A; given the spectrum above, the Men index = -0.13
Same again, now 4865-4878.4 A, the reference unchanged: -0.50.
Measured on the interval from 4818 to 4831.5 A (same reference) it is 0.04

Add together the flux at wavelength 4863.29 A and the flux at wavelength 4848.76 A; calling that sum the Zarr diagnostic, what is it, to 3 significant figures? 13.5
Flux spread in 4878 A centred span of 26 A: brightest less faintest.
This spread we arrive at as 3.1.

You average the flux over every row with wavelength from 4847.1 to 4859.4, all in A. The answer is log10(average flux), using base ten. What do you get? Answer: 0.858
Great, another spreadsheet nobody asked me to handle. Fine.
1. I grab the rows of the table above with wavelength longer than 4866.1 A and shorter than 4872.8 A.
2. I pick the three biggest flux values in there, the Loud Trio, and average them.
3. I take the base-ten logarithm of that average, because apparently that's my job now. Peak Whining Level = 0.826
